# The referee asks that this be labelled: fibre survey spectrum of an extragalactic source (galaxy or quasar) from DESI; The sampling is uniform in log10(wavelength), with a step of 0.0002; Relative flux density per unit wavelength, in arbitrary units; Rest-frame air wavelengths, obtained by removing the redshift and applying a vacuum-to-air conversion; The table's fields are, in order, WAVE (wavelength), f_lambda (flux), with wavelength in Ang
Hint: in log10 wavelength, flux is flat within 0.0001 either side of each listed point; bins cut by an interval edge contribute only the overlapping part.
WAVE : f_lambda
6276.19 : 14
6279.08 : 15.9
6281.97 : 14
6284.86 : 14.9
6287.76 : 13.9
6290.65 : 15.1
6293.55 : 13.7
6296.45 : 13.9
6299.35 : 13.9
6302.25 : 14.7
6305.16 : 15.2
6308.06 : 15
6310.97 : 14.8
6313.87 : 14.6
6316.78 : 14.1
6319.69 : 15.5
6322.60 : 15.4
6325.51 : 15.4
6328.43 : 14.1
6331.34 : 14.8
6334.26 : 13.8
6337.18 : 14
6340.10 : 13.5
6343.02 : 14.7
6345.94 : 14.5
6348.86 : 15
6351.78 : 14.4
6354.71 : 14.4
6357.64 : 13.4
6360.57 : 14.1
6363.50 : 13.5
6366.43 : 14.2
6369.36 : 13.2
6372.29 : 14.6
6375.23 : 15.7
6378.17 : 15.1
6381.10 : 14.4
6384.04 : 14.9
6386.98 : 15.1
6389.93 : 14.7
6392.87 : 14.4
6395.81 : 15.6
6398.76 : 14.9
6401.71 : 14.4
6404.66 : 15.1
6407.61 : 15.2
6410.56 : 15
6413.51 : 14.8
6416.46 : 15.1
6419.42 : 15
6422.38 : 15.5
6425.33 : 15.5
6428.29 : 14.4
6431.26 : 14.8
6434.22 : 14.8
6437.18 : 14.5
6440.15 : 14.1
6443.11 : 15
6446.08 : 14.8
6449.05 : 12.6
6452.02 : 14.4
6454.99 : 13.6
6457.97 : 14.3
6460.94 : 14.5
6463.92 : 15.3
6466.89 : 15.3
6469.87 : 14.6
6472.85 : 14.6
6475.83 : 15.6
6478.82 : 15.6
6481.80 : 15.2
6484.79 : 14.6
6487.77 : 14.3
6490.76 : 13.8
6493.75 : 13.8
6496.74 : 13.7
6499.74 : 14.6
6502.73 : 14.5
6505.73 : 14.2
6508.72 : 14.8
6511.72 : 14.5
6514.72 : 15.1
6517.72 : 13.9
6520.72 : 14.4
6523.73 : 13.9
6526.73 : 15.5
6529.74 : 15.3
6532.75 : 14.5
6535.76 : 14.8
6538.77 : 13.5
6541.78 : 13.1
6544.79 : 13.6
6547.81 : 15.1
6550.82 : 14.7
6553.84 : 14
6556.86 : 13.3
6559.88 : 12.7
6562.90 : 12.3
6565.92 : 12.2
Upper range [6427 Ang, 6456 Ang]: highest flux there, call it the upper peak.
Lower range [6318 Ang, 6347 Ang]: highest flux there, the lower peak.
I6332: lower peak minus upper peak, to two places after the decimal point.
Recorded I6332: 0.50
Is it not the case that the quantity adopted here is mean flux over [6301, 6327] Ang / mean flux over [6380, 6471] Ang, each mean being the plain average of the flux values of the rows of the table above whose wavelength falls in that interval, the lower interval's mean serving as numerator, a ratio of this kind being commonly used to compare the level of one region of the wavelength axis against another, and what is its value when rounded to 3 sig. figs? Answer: 1.02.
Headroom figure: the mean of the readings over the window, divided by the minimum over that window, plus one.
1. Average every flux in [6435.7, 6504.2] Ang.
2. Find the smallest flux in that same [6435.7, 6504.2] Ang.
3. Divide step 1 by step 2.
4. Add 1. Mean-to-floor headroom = 2.15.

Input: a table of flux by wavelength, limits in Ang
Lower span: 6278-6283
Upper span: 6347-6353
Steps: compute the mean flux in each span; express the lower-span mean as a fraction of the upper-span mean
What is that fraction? 1.017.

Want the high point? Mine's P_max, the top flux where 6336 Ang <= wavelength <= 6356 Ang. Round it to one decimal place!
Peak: 15.0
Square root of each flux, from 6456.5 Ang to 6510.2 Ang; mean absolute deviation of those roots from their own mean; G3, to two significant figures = 0.058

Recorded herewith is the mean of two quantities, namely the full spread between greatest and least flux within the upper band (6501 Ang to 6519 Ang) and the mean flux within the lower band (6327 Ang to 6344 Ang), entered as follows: 7.67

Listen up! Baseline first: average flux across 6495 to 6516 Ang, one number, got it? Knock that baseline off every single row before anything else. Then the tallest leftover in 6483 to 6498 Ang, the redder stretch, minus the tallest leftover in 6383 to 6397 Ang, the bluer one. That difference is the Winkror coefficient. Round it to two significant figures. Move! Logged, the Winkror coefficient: -1.0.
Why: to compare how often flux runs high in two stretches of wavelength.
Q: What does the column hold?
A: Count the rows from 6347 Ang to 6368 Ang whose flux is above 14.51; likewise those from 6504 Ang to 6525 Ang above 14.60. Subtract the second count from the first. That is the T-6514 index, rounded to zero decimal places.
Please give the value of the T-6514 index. -1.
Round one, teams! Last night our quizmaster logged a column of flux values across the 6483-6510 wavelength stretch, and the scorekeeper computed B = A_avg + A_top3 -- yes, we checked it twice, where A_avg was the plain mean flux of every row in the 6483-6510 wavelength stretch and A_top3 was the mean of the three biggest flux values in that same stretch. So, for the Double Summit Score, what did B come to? 28.9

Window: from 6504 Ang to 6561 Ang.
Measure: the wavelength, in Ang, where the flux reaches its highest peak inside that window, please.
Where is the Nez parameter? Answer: 6526.73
